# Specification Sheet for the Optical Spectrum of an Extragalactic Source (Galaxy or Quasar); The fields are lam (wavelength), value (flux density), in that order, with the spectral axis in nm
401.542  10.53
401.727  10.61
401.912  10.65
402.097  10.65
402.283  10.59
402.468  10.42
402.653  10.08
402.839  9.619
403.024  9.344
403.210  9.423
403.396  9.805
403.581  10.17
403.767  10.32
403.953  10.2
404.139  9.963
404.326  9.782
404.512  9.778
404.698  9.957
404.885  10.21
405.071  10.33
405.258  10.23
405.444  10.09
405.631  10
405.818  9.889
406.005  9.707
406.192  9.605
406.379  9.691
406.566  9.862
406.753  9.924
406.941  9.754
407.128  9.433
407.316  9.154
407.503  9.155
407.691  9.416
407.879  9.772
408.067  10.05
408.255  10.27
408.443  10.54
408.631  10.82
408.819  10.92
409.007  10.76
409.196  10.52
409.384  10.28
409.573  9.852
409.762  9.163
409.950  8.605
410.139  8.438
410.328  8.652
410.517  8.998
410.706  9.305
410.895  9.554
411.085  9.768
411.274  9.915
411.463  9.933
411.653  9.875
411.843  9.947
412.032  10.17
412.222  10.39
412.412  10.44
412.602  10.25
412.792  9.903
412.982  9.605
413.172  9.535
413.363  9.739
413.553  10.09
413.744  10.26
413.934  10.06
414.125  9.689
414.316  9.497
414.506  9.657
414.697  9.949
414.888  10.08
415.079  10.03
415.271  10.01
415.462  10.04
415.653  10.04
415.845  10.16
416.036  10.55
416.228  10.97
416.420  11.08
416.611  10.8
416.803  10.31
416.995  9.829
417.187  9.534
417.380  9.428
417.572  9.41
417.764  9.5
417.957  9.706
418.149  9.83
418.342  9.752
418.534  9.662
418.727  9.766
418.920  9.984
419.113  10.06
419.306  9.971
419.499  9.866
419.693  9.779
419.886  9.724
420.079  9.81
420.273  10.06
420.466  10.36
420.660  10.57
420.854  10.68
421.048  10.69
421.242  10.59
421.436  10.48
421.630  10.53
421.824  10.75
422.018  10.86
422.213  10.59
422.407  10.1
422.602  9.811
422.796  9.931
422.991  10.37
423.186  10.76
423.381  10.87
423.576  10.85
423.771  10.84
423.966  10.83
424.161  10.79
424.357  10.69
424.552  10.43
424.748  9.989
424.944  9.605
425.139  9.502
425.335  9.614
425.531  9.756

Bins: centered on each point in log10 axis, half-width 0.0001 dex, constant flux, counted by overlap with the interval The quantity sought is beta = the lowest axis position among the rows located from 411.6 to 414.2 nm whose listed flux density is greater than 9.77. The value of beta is 411.653 nm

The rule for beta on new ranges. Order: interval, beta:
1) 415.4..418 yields 415.462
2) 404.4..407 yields 404.512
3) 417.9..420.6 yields 418.149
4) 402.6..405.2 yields 402.653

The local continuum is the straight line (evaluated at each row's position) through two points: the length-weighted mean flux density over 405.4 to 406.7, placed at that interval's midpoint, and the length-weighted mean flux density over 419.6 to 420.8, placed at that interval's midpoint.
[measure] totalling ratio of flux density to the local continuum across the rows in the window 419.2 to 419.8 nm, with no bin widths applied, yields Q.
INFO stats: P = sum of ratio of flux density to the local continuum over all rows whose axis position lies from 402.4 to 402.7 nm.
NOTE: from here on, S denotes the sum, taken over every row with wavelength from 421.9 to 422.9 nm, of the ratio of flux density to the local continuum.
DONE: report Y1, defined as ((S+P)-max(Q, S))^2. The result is 4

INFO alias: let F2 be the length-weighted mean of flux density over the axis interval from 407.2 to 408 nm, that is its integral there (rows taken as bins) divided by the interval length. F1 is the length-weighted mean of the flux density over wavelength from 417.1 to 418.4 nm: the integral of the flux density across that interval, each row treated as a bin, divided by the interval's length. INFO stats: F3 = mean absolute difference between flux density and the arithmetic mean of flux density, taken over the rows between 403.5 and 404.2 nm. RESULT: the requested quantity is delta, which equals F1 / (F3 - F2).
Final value -1.03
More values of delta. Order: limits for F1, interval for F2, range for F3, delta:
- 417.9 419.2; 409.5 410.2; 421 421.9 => -1.10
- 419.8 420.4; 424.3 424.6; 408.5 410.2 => -1.01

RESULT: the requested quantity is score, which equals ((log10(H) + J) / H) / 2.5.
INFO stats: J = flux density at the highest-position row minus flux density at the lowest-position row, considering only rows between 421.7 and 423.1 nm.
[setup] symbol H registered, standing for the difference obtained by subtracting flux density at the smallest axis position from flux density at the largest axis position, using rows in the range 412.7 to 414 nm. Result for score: -3.02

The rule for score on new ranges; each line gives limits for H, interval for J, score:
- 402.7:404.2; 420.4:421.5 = -0.40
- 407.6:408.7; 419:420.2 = -0.03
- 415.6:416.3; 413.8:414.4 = -0.26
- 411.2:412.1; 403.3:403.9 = -0.12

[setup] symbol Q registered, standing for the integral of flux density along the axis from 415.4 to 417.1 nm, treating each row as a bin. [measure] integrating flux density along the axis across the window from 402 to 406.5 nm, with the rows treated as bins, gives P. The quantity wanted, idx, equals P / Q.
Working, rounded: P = 45.0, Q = 18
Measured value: 2.5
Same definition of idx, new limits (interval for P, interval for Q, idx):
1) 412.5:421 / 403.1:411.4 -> 1.0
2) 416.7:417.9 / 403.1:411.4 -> 0.1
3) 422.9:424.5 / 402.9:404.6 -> 1.0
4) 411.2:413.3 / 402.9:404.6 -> 1.3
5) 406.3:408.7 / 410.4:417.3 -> 0.3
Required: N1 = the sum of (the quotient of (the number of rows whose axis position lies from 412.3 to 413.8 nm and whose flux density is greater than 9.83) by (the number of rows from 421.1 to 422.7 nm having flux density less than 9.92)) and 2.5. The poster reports 7.5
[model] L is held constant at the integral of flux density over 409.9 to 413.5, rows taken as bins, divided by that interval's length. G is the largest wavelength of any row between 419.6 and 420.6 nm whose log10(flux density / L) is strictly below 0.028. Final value 420.273 nm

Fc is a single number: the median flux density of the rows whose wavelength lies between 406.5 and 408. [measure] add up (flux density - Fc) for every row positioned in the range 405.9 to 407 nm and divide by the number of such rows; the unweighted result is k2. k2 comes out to 0.16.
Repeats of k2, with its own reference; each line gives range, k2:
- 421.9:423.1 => 0.68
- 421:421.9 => 1.01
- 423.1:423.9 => 1.24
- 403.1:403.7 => 0.21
